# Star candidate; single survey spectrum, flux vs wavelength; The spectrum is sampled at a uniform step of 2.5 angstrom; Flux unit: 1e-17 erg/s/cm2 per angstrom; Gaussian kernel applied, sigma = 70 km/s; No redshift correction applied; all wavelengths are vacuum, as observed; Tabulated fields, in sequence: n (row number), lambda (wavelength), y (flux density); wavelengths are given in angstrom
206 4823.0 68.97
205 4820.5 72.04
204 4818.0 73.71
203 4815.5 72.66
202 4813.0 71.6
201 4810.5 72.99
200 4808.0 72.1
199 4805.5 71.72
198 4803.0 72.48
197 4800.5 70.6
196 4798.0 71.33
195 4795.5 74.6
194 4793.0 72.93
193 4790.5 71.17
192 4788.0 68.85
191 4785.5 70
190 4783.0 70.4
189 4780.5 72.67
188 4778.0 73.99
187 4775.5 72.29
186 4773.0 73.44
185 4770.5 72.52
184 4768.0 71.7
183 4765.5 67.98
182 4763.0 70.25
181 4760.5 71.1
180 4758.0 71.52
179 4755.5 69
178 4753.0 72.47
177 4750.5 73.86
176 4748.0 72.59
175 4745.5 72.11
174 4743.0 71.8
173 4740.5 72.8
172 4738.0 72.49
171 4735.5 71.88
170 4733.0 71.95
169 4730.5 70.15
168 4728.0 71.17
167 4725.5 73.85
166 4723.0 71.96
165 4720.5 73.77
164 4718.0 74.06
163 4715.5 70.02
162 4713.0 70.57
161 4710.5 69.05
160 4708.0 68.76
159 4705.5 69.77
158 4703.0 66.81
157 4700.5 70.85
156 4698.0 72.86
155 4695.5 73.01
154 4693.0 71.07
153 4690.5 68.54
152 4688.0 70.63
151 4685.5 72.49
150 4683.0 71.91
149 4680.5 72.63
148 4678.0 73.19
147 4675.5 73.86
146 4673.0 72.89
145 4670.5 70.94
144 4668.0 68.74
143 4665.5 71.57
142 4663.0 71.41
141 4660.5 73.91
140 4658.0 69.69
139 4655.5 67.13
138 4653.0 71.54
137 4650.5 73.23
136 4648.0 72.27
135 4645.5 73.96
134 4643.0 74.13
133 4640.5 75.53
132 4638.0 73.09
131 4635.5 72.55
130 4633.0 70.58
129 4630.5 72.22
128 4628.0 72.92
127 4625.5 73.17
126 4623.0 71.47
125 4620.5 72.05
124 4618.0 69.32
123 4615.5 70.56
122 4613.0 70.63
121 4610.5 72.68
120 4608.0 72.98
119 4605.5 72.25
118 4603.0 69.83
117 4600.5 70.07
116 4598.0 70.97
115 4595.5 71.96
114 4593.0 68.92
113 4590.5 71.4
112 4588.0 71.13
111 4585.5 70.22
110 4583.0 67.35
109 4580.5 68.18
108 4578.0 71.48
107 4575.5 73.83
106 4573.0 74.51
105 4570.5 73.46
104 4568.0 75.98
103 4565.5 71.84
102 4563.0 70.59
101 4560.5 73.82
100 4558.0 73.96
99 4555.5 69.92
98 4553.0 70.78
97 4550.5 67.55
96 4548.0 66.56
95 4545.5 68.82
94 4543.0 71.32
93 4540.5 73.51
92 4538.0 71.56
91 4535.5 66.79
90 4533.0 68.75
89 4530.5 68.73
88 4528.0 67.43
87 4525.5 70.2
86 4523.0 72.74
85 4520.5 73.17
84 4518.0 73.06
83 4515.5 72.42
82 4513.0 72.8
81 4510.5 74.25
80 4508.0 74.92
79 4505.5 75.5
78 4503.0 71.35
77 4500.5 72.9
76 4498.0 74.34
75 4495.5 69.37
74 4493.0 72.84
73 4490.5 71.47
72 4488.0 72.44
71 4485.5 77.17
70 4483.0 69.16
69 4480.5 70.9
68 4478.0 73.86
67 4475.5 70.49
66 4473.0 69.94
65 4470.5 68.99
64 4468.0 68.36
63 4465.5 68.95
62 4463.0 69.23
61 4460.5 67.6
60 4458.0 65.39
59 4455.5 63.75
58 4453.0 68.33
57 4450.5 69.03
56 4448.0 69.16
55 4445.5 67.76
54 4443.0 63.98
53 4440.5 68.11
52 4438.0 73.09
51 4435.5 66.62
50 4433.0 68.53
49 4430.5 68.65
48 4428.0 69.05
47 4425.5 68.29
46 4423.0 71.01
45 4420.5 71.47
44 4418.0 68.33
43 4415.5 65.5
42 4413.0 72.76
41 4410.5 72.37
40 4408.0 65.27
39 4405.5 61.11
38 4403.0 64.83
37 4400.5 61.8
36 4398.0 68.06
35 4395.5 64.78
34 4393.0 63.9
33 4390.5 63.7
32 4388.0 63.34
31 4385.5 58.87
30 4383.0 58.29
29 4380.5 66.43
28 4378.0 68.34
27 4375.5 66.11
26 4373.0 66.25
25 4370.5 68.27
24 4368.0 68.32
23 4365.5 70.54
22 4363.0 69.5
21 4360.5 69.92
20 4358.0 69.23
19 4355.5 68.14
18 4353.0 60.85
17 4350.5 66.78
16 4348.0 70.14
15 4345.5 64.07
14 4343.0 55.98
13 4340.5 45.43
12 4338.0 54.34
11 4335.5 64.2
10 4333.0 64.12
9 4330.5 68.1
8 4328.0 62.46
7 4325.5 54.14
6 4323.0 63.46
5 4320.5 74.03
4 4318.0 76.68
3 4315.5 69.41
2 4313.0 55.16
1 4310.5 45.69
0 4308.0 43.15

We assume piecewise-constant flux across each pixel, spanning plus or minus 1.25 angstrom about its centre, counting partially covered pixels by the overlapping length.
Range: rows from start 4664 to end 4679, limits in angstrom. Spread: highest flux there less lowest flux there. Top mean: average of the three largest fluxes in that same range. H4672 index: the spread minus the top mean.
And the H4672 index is -68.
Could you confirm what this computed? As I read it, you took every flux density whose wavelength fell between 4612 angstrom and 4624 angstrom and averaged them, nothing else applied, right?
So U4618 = 70.8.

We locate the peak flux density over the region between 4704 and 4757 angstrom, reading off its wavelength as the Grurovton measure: 4718.0 angstrom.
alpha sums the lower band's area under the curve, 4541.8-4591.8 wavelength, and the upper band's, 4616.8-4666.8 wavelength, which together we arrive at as 7161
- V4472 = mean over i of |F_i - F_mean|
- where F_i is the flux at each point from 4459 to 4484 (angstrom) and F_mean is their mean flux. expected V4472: 1.24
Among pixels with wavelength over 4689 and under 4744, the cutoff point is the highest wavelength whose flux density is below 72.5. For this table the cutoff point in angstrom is 4743.0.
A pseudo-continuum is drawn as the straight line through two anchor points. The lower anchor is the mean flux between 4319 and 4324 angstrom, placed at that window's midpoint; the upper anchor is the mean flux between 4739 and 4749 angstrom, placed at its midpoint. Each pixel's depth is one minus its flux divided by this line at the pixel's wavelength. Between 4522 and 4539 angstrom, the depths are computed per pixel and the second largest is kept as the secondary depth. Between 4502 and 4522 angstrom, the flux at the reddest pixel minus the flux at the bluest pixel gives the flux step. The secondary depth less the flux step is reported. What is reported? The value -1.8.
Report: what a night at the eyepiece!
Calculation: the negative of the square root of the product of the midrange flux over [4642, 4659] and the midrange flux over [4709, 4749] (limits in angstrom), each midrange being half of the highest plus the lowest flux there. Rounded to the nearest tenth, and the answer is -71.1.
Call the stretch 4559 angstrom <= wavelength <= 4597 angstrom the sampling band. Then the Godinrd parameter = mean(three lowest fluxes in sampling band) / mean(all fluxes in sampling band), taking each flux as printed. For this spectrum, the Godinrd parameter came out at 0.951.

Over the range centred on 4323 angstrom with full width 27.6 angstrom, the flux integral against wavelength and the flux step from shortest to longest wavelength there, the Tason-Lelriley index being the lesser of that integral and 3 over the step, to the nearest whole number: 0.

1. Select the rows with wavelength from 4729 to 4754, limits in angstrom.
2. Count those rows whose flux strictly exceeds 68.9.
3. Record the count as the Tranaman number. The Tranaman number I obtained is 10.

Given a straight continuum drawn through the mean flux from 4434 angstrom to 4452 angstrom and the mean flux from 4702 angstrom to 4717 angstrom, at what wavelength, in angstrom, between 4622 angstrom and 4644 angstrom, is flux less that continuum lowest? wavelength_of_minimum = 4633.0 angstrom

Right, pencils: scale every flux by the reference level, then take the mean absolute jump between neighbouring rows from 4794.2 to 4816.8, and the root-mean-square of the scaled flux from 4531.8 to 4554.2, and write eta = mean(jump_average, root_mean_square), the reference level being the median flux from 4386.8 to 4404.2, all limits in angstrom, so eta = 0.554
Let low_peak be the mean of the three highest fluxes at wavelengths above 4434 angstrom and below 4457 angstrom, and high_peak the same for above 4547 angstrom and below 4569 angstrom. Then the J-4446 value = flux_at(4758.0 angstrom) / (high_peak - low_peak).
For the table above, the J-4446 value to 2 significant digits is 17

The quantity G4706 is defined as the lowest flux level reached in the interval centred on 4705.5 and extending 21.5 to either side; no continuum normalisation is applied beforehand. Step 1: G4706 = 66.81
